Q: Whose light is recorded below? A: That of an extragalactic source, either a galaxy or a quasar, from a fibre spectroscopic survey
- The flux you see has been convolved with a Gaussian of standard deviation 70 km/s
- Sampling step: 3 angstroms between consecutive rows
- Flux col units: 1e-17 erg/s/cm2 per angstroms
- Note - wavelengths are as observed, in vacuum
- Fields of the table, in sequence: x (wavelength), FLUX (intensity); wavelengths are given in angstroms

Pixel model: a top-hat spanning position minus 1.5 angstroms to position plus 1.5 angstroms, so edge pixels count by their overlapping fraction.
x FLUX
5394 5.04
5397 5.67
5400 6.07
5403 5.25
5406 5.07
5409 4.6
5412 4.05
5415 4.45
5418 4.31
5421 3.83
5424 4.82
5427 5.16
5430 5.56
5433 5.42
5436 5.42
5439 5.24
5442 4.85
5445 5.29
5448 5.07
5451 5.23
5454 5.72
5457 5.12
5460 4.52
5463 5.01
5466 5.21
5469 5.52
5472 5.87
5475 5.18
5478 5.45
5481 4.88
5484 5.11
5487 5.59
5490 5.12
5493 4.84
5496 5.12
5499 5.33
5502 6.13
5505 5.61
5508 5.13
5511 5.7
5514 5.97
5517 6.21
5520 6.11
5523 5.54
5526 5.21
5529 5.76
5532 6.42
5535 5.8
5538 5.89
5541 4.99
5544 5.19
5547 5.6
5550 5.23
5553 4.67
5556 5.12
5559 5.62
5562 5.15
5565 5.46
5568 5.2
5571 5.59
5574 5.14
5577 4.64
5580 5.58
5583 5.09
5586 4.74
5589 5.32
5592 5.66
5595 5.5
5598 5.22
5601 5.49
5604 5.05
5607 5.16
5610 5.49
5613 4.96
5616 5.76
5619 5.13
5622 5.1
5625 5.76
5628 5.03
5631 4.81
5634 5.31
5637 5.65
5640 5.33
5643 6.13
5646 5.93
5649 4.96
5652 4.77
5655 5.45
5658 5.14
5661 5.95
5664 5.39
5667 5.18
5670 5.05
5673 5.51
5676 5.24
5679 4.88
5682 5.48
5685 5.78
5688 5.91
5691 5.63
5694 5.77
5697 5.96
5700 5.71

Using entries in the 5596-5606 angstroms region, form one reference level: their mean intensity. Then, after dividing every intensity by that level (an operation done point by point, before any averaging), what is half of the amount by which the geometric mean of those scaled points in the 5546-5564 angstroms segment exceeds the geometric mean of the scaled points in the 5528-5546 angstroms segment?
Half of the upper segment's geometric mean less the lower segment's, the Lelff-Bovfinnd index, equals -0.041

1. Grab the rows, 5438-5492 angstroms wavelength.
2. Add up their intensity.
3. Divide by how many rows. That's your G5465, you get 5.22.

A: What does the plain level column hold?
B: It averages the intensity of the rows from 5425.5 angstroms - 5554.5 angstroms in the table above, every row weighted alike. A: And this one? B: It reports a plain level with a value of 5.40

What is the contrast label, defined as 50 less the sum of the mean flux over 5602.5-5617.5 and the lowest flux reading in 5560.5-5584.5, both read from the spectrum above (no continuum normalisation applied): 40.1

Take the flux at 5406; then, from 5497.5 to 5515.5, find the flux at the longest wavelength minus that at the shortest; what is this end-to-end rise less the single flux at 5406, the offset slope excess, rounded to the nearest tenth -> -4.4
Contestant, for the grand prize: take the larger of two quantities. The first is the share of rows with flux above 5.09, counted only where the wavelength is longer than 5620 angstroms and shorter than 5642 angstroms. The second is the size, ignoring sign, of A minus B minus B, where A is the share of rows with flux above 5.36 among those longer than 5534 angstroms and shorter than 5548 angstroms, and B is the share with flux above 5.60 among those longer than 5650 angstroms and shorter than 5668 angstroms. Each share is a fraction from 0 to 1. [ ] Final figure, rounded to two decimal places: 0.71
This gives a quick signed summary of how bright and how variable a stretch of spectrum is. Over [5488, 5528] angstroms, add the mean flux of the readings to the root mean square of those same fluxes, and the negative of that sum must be -11.1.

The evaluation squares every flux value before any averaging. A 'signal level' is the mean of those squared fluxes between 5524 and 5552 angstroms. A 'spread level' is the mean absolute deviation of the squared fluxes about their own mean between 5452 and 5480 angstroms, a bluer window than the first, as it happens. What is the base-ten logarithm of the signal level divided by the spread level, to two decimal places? 0.97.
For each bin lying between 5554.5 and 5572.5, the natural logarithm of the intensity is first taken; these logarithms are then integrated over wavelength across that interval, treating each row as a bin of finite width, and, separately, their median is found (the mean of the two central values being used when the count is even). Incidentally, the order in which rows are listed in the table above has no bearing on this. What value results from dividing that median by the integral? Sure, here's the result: 0.0554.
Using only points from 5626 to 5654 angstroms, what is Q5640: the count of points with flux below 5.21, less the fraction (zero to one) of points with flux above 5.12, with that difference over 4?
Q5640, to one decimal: 0.9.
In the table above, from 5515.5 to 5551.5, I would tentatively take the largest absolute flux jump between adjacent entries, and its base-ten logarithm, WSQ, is -0.046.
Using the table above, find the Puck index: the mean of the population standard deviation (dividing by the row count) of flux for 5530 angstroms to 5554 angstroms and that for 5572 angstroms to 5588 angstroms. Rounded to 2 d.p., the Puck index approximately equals 0.43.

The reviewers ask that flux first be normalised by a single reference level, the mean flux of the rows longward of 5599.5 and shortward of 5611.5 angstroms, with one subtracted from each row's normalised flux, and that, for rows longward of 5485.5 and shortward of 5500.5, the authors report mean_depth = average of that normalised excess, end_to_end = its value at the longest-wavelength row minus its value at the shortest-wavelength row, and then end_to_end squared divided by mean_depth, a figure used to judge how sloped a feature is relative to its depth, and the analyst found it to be -0.13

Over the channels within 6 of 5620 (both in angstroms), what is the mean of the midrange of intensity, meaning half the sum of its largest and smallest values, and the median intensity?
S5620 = 5.44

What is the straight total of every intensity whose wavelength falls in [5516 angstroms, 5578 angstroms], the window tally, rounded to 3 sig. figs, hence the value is 115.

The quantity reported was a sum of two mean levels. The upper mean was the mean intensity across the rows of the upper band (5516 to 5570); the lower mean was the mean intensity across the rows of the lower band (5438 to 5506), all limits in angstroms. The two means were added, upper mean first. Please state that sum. 10.8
